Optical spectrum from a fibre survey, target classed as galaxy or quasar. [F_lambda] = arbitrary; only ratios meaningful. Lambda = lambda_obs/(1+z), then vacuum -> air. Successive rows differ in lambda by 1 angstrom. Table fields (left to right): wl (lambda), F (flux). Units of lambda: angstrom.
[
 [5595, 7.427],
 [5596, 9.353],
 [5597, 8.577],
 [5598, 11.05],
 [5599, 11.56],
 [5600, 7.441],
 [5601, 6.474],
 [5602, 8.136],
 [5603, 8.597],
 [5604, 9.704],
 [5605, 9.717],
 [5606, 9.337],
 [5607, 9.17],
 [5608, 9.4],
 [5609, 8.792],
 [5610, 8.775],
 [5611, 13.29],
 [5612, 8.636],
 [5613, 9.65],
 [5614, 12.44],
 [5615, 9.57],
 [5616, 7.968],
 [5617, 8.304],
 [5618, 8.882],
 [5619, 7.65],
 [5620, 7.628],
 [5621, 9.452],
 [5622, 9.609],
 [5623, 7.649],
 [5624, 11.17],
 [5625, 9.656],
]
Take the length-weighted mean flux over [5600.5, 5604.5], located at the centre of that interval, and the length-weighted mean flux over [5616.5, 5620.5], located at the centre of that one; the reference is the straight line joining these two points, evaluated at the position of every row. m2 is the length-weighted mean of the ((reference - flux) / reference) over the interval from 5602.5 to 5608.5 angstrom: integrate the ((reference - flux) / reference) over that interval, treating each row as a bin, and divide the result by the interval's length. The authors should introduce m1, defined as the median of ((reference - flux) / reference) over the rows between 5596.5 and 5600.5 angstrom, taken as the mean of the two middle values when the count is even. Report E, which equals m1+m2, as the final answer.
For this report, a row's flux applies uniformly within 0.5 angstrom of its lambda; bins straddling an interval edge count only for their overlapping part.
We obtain -0.32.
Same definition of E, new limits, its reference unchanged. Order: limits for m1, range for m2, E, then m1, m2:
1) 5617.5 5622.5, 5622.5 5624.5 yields -0.26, -0.09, -0.16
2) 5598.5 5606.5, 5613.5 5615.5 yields -0.44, -0.09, -0.35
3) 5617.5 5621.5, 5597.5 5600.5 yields -0.23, -0.02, -0.21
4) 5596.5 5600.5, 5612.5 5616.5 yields -0.40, -0.19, -0.22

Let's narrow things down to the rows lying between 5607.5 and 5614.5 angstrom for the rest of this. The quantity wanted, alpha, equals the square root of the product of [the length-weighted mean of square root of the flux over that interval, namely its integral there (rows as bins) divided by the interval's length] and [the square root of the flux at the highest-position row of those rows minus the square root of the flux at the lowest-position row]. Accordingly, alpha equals 1.2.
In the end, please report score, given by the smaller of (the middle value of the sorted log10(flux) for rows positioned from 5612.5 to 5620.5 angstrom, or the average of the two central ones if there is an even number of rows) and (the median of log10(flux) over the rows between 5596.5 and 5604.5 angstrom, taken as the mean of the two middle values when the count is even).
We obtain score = 0.934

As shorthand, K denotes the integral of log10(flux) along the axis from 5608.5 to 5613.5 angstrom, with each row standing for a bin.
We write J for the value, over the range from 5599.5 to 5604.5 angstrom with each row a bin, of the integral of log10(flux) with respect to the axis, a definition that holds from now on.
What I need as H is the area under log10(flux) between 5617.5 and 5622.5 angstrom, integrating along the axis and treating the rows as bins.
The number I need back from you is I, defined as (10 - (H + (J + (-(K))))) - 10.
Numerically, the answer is -4.26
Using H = 4.67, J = 4.51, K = 4.93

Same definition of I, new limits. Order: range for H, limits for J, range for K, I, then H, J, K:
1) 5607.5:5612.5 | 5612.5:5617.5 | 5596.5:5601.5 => -5.08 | 4.92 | 4.88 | 4.72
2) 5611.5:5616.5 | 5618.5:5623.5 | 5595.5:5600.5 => -4.62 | 4.90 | 4.61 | 4.88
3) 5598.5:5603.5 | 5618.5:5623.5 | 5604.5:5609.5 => -4.36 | 4.59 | 4.61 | 4.84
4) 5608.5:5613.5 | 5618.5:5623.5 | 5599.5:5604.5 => -5.03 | 4.93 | 4.61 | 4.51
